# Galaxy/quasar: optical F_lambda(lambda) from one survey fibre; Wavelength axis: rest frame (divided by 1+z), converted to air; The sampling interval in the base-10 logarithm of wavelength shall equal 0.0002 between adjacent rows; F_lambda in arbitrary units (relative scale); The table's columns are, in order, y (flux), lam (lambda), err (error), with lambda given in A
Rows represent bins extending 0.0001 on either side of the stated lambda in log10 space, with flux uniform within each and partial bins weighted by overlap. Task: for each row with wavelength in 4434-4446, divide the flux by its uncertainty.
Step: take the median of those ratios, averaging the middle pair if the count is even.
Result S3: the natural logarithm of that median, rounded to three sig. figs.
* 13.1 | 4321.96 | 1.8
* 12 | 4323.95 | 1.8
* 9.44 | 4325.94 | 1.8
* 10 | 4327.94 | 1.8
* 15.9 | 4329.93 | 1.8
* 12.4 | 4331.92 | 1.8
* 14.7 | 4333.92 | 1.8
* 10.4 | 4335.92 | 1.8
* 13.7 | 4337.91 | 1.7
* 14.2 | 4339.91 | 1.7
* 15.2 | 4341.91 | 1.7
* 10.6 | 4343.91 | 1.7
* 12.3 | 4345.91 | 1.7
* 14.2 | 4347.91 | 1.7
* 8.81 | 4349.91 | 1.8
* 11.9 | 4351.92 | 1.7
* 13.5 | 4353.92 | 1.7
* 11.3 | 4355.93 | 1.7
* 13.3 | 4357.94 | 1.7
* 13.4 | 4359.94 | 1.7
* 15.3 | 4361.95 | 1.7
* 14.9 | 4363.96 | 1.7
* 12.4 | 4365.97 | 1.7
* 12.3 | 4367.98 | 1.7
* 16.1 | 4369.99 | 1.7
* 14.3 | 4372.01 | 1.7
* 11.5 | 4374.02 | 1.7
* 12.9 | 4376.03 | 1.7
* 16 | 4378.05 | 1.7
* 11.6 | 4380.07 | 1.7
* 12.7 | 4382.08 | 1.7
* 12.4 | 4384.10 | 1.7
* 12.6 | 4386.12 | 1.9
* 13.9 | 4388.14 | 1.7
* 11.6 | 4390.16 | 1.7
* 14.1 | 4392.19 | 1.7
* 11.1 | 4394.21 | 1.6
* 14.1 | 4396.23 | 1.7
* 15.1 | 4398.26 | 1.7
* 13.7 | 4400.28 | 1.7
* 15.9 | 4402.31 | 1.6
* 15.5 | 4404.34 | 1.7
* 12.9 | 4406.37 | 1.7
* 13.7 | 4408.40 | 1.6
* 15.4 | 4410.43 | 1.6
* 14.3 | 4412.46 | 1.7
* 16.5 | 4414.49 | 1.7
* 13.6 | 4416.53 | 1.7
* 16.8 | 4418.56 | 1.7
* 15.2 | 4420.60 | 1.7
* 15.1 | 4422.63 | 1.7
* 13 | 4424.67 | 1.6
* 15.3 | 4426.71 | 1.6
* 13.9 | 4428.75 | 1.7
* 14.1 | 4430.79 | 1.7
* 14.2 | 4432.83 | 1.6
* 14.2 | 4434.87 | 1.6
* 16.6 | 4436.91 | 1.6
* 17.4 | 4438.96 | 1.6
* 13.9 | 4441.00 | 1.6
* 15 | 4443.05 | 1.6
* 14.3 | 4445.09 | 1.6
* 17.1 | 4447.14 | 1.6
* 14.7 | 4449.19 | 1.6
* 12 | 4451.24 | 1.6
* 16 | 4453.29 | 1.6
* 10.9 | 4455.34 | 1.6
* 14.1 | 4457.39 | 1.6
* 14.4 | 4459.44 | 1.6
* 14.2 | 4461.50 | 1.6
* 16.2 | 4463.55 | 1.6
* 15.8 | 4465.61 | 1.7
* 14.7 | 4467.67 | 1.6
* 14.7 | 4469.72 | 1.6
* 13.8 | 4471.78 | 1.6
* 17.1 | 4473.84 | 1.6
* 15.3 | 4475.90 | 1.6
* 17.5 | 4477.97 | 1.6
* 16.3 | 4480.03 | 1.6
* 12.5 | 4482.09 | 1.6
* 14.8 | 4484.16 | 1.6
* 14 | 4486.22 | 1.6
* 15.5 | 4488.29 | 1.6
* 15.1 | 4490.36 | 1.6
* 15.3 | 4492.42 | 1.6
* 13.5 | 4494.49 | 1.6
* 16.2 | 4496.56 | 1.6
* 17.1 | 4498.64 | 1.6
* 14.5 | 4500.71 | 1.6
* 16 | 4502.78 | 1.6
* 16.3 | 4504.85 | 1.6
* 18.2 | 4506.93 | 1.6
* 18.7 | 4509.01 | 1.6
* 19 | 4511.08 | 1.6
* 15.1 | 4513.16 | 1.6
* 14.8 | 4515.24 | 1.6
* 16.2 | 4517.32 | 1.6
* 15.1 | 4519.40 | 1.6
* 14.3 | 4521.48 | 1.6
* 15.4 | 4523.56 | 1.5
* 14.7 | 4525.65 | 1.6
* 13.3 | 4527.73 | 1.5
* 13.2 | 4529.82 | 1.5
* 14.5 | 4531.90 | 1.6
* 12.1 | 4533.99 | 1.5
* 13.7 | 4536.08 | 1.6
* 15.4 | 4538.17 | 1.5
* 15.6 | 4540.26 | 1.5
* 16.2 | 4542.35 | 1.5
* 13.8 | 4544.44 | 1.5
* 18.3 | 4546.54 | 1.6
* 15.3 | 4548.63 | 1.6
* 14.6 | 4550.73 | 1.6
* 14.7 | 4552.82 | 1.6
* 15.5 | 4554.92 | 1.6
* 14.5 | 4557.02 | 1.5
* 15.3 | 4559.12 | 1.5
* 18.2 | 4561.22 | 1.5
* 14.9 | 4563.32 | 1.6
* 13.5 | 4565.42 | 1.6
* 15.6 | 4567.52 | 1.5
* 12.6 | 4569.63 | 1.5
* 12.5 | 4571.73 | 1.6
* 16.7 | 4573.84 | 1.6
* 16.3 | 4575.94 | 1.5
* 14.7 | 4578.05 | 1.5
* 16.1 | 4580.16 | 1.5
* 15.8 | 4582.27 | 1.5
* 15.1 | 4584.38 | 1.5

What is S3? 2.21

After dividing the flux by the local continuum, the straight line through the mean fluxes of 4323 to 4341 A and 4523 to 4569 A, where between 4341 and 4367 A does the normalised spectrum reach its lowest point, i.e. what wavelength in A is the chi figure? 4349.91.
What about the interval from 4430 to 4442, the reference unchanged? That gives 4441.00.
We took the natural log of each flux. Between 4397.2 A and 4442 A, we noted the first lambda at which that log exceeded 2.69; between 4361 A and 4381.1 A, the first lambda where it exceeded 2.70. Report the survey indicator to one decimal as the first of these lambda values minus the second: 36.3 A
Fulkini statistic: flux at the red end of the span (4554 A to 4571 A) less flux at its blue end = -2.9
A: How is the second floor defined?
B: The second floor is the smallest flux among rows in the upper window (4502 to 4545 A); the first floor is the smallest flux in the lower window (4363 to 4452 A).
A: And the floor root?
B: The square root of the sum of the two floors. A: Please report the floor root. 4.82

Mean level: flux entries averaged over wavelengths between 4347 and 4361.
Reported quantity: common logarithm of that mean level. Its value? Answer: 1.09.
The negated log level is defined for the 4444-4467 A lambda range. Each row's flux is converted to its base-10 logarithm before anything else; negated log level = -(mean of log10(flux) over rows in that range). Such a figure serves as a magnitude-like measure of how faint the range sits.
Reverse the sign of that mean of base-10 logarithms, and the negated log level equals -1.16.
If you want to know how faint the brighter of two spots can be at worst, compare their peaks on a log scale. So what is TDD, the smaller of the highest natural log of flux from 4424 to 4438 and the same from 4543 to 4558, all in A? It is 2.81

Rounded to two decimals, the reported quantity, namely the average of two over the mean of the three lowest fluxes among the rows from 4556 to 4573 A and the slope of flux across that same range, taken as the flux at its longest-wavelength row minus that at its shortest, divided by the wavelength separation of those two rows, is 0.01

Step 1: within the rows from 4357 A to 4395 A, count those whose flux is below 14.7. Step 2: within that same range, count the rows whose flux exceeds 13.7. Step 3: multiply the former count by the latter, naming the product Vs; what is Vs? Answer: 105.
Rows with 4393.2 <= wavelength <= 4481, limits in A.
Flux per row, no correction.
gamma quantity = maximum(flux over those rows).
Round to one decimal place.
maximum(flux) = 17.5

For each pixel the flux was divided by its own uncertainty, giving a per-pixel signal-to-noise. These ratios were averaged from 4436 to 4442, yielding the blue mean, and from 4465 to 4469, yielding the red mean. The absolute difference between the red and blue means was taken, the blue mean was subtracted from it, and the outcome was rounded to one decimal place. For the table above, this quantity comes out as -9.2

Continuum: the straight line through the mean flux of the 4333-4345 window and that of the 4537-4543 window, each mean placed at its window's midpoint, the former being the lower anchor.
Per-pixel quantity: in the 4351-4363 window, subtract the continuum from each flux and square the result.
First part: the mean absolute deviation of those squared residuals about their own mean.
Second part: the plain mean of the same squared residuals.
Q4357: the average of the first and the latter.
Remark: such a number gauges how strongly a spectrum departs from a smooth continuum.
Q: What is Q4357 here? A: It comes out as 1.6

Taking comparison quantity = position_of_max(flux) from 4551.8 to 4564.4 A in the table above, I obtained 4561.22 A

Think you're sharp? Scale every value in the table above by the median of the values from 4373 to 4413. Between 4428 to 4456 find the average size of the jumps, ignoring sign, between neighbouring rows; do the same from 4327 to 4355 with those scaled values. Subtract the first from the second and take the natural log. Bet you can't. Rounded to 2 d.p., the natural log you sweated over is -2.60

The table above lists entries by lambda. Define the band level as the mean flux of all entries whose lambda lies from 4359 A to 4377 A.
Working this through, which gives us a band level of 13.7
